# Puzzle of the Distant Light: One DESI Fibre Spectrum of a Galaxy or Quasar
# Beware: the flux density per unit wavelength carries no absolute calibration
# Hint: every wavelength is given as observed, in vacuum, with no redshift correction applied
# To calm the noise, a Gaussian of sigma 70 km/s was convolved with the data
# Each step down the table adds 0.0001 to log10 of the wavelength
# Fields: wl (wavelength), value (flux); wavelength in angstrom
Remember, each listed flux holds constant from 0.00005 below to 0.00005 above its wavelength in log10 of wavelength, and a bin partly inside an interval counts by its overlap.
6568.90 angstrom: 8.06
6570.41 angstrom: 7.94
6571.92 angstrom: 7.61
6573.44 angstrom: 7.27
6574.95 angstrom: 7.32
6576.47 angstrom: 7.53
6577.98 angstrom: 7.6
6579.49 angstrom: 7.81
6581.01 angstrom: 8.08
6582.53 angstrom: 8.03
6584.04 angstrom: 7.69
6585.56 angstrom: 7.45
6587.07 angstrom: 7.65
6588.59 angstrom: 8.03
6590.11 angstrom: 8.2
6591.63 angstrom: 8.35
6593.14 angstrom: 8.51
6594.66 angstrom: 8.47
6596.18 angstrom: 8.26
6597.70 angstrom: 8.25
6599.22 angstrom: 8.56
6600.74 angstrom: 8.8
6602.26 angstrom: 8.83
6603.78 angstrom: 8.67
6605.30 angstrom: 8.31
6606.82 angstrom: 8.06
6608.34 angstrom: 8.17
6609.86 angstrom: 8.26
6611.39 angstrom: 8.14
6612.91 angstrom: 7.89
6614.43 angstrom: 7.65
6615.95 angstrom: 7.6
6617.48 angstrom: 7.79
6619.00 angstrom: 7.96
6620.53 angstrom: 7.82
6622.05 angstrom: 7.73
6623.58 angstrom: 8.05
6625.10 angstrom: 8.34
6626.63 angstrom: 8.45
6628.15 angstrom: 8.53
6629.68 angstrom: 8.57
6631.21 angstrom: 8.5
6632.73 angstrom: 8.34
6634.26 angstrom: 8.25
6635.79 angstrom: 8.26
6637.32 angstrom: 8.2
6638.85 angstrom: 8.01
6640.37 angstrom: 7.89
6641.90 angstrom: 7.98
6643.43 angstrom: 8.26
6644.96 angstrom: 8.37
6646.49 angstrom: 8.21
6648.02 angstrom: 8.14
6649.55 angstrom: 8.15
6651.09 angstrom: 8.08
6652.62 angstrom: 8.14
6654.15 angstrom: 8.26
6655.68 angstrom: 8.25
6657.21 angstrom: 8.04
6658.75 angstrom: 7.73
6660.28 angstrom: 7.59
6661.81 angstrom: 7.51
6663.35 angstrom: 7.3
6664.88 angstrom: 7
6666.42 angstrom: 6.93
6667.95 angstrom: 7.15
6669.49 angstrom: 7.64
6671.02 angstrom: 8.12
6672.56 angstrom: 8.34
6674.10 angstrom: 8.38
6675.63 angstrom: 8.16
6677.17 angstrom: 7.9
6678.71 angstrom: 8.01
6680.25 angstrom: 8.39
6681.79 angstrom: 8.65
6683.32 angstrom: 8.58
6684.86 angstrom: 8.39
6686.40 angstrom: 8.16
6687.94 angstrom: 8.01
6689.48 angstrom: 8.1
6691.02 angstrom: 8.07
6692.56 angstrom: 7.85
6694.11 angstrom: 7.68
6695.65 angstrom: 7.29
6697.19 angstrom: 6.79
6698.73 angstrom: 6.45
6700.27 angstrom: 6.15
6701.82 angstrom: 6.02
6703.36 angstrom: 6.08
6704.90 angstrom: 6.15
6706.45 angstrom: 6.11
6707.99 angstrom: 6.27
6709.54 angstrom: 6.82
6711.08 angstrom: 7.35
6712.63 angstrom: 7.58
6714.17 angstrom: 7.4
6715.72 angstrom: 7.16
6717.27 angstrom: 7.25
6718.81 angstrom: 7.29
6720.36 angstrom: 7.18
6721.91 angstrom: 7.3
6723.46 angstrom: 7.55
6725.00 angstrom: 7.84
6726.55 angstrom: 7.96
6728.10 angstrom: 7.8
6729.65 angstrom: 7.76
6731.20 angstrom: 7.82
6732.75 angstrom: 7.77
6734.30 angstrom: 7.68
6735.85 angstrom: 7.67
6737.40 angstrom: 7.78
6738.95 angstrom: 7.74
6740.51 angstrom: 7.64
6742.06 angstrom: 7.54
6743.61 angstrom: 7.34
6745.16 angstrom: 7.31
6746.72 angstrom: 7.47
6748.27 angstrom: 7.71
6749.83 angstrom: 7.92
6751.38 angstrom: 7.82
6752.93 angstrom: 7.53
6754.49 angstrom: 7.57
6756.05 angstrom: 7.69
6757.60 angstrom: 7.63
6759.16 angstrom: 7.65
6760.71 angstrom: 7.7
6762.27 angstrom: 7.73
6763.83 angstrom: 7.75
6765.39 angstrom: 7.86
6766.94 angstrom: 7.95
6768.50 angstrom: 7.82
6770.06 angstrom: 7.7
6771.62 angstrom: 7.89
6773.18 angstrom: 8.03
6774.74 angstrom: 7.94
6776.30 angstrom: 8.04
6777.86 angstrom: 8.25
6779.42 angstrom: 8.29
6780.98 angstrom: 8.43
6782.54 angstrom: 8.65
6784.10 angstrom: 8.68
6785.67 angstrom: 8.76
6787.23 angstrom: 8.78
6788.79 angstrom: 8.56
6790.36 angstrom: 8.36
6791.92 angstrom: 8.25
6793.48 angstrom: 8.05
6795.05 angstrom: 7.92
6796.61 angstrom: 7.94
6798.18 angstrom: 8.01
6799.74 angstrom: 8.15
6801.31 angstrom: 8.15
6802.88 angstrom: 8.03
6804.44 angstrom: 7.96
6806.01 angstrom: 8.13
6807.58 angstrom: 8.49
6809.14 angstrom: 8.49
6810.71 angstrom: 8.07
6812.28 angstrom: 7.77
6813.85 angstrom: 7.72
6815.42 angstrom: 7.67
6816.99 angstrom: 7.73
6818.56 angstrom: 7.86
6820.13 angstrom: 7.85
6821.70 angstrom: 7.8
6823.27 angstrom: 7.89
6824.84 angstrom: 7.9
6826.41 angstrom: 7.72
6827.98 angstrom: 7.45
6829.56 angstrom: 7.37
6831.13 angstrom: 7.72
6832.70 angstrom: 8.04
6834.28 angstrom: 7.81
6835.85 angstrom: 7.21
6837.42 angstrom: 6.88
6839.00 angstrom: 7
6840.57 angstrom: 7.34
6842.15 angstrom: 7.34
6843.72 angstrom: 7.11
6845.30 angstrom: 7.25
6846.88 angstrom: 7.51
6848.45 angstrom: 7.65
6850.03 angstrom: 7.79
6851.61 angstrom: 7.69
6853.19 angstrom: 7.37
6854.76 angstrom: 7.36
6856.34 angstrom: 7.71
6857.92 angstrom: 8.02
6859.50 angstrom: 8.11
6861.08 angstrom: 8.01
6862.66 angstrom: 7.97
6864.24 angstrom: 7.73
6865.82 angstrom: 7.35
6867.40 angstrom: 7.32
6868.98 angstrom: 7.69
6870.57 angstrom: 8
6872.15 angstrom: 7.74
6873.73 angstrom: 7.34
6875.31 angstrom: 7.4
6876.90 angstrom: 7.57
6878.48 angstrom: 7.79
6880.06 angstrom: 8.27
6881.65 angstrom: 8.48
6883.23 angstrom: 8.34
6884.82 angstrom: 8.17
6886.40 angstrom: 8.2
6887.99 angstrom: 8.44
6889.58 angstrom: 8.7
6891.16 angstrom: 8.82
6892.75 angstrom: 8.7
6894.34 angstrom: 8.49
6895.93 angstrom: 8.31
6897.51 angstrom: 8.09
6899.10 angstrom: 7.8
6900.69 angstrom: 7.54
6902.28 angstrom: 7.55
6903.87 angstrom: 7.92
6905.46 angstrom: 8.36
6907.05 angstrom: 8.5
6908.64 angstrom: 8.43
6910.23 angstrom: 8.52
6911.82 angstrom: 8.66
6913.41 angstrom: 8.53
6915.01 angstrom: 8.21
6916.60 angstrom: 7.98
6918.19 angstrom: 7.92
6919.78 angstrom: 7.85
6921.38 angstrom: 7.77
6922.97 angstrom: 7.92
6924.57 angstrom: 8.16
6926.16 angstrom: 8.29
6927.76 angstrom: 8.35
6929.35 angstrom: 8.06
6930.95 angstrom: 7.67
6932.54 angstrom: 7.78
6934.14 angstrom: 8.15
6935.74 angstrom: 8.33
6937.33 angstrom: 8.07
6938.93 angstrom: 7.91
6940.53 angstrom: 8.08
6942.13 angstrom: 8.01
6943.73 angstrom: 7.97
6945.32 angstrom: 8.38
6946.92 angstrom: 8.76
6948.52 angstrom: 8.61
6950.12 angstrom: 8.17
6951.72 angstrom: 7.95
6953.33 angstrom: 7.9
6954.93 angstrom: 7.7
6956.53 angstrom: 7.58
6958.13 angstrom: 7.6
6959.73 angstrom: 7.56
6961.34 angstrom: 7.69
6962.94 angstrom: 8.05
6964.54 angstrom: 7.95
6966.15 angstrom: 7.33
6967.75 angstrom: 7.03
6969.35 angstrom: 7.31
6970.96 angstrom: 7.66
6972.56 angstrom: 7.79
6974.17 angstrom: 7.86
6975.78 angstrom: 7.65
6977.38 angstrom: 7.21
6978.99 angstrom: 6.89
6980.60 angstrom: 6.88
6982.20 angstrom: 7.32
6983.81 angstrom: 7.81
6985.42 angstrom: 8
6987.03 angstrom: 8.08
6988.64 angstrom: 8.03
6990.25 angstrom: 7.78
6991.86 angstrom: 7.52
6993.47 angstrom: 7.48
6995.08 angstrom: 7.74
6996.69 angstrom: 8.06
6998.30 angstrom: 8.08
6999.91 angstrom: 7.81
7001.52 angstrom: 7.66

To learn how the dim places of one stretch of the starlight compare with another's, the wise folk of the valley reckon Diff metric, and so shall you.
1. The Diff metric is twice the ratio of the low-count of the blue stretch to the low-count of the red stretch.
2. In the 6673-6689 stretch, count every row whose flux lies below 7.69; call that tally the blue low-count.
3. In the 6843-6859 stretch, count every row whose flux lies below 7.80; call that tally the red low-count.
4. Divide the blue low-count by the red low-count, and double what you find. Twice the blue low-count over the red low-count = 0.0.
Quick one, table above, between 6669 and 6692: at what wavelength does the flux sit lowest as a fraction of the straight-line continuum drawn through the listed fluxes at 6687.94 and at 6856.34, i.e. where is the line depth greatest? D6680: 6669.49 angstrom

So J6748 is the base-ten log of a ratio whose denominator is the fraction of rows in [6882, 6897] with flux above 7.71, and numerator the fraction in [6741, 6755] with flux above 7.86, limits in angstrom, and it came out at -1.0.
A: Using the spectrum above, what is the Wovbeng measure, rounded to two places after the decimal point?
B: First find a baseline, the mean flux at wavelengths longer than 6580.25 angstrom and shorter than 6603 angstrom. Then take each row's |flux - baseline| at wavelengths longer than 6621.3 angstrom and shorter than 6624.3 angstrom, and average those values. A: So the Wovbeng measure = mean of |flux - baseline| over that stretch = 0.32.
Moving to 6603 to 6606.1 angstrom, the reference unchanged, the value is 0.28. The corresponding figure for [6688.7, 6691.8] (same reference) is 0.13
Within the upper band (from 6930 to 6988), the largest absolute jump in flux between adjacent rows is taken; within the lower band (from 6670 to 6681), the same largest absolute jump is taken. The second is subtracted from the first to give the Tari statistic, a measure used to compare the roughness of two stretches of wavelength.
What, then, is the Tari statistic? 0.2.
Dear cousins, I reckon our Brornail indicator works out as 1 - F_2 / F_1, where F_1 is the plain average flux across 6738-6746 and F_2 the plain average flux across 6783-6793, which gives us -0.14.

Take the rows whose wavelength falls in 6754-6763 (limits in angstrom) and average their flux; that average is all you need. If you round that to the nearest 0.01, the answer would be 7.66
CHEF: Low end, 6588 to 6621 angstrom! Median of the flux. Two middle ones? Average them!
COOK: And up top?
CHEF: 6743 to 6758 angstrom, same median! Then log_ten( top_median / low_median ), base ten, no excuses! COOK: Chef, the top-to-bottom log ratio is -0.03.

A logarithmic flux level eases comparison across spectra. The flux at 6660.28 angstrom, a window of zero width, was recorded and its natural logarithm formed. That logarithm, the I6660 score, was 2.03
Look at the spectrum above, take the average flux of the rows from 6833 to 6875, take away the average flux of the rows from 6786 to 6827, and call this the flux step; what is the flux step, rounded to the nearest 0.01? -0.50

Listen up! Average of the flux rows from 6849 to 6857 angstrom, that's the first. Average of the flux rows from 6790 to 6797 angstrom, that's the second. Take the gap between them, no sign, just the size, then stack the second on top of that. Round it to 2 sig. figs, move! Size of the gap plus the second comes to 8.6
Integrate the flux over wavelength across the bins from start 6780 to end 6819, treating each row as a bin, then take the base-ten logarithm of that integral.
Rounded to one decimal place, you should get 2.5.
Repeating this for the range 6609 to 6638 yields 2.4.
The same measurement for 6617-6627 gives 1.9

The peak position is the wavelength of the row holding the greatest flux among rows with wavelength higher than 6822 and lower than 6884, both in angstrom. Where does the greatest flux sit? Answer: 6881.65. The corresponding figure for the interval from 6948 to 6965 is 6948.52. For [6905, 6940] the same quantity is 6911.82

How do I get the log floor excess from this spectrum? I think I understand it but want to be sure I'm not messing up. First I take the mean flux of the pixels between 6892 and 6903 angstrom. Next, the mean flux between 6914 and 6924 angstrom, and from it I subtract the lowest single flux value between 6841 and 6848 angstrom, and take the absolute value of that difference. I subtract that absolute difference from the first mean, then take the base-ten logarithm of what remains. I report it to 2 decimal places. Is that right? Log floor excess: 0.86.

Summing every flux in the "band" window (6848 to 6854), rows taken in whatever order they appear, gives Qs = 30.5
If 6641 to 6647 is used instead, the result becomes 32.8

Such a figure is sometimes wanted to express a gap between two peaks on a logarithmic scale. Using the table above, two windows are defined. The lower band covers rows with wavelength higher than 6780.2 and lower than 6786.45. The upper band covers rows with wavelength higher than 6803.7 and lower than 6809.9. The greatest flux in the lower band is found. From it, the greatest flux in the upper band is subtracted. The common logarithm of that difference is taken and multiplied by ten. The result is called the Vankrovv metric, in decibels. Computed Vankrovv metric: -6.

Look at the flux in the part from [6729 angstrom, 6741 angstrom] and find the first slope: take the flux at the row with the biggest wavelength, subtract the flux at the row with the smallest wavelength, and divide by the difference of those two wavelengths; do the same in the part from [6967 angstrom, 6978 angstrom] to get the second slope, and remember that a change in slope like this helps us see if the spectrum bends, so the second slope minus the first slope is 0.03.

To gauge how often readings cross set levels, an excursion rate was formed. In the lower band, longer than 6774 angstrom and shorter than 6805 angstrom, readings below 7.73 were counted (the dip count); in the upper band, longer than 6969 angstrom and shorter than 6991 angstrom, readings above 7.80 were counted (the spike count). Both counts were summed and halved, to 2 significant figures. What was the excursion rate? 2.5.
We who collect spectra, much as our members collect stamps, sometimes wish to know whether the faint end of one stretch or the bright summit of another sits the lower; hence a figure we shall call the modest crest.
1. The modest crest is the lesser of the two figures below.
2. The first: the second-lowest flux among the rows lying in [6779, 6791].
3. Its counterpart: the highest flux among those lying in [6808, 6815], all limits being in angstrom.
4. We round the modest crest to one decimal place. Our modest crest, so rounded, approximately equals 8.4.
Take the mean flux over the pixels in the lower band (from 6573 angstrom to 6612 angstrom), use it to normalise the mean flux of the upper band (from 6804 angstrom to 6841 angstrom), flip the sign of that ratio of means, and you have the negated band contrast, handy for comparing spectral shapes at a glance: -0.96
